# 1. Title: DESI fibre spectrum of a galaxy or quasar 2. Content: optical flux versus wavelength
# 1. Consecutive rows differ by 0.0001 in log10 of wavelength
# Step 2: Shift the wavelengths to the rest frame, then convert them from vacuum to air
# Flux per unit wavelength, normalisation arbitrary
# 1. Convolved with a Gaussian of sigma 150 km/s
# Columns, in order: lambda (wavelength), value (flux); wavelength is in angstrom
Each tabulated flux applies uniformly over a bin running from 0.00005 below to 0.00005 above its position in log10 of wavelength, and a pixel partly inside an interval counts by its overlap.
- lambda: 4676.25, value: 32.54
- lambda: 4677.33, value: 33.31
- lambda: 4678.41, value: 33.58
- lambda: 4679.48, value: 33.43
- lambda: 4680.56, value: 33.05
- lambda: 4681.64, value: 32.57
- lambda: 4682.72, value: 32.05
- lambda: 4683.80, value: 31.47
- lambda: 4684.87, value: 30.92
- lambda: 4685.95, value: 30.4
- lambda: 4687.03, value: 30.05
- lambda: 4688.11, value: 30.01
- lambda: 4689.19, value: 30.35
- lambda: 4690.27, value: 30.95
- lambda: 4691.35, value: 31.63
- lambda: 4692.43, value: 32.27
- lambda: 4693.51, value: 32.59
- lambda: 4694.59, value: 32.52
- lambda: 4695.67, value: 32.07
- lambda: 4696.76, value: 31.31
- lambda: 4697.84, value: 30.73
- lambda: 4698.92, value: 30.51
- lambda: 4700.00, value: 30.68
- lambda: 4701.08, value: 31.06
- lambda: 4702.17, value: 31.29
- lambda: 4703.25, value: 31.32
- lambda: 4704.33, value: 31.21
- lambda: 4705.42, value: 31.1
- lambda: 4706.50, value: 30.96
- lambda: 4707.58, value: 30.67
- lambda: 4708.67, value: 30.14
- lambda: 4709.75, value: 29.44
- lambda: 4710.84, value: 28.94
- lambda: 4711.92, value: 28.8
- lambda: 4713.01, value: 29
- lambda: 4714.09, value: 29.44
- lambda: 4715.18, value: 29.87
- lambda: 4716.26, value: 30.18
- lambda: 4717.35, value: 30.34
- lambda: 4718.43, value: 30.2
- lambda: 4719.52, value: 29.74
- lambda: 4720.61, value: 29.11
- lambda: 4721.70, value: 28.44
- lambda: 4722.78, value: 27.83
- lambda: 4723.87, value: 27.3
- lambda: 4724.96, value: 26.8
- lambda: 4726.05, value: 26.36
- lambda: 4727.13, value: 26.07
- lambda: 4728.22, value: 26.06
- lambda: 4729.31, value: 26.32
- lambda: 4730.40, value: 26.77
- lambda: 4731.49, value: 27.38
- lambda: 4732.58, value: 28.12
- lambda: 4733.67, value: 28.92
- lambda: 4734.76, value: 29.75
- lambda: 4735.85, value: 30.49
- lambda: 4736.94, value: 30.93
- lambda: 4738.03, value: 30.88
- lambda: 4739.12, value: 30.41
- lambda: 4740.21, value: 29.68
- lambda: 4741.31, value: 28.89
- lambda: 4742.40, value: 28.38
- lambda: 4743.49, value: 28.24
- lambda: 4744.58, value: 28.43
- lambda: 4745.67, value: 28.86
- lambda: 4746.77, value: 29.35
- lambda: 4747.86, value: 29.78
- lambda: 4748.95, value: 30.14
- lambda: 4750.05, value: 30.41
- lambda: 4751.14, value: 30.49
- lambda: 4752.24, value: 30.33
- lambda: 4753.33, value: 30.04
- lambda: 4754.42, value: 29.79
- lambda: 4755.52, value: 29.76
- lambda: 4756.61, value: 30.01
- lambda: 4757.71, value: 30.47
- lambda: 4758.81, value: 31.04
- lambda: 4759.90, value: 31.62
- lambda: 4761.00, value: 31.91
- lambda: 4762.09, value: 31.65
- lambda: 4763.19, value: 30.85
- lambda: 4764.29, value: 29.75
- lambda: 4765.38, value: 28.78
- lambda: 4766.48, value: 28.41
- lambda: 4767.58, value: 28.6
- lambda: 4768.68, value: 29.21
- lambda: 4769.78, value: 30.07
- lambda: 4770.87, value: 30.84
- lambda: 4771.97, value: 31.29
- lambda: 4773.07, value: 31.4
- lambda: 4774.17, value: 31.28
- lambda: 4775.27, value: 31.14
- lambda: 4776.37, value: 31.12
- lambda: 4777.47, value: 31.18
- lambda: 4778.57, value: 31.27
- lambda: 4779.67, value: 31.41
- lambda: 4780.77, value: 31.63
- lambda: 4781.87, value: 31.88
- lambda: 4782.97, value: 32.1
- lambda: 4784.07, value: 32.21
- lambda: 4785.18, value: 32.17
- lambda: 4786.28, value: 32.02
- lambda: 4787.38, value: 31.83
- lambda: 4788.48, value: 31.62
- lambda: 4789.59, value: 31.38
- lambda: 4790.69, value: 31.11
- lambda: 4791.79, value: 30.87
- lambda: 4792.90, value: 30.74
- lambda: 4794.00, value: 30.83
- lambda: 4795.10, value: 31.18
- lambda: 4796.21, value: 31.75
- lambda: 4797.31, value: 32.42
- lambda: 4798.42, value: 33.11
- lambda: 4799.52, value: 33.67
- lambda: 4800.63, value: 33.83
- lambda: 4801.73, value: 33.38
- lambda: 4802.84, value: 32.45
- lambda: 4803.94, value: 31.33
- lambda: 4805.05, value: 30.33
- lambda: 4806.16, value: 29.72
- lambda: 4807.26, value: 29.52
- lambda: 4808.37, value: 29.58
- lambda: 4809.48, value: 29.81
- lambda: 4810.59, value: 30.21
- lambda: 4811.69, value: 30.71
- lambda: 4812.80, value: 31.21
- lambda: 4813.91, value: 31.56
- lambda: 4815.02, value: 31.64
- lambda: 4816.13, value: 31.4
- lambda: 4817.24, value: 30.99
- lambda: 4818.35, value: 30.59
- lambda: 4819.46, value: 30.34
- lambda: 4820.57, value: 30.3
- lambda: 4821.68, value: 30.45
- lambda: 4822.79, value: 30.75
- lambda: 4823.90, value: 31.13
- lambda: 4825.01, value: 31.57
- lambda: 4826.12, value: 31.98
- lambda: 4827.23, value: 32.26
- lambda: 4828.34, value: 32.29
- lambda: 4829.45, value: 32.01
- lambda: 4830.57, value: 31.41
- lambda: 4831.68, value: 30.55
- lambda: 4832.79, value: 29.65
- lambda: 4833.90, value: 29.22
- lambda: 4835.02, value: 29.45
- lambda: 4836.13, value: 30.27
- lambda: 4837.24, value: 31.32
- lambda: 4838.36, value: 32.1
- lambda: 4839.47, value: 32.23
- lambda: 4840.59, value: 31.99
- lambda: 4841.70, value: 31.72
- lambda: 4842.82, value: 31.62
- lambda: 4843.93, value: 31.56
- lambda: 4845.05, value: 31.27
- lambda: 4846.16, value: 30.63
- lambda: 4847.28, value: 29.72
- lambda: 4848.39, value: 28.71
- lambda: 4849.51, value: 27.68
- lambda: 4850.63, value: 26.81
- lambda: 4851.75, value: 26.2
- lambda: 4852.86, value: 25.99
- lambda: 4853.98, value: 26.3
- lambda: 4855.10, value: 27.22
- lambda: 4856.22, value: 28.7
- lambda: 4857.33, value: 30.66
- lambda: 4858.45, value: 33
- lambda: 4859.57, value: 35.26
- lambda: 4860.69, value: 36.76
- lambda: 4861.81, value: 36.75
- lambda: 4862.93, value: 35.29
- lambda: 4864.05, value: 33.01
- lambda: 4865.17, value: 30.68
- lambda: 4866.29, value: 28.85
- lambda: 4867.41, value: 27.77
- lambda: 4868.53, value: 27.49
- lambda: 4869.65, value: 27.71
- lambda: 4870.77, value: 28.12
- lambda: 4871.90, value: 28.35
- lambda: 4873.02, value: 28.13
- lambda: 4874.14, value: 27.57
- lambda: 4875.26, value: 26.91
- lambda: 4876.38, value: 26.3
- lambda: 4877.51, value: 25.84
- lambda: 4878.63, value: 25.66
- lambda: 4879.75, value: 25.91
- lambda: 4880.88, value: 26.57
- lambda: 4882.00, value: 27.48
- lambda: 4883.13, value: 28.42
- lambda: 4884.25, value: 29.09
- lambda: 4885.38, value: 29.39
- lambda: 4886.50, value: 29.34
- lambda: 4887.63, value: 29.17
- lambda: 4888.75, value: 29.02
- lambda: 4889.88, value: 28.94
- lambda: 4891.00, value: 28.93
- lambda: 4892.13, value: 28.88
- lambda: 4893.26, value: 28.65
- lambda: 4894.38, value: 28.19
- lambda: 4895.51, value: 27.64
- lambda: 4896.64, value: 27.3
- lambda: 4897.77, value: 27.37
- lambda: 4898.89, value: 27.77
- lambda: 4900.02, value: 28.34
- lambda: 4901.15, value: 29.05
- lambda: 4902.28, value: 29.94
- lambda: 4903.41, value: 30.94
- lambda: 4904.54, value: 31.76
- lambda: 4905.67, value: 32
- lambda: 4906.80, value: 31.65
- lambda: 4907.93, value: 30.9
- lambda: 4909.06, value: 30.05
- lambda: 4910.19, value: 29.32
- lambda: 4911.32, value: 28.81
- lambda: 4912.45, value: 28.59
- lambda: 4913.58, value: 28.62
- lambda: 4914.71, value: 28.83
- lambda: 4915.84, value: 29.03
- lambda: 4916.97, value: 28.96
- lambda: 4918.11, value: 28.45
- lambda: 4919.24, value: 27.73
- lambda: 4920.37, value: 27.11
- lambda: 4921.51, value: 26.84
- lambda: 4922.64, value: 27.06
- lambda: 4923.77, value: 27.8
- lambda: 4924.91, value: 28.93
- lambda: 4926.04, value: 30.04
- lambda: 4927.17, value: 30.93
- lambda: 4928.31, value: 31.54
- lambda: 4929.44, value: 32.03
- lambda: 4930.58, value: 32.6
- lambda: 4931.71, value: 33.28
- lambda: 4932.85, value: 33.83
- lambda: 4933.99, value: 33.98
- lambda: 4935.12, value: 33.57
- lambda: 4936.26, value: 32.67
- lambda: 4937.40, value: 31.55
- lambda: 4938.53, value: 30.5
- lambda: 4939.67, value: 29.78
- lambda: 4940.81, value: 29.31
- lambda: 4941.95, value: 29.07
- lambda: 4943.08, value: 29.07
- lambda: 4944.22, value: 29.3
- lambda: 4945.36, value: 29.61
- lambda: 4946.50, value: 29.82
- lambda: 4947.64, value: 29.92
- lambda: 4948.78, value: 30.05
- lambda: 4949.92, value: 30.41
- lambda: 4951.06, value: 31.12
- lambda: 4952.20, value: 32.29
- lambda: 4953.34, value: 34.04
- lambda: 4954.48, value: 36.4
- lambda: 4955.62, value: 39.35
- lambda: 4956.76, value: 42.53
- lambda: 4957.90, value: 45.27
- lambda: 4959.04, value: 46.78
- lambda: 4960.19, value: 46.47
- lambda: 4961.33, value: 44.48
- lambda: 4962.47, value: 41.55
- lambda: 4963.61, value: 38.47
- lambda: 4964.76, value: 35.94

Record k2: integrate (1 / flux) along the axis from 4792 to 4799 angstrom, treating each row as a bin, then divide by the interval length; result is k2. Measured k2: 0.0316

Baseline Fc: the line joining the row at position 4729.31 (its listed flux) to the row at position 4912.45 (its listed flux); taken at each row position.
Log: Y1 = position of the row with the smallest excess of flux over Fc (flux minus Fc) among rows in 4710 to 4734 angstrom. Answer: 4728.22 angstrom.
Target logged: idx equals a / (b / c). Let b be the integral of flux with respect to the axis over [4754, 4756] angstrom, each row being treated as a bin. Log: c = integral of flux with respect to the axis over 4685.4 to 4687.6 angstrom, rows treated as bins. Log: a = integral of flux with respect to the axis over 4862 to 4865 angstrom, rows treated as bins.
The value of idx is 114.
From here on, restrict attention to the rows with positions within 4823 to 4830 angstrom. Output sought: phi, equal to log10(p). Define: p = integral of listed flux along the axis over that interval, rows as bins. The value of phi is 2.35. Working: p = 223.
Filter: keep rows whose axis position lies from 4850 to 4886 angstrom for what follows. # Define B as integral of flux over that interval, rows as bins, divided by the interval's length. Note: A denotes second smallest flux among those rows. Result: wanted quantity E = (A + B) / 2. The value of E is 27.4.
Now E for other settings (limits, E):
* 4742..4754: 29.0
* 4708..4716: 29.2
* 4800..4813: 30.3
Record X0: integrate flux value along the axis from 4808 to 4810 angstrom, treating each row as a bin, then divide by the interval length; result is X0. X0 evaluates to 29.7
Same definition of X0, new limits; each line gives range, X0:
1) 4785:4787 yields 32.1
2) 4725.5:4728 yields 26.2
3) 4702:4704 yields 31.4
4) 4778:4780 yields 31.3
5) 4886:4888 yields 29.2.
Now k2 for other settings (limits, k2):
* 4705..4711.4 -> 0.0332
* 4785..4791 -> 0.0316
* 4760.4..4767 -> 0.0331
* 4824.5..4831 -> 0.0313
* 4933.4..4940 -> 0.0312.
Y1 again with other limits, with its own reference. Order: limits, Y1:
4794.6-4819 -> 4807.26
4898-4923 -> 4921.51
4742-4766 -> 4743.49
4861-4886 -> 4878.63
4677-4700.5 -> 4688.11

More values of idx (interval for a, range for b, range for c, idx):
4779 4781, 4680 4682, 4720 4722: 55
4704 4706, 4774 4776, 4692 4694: 65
